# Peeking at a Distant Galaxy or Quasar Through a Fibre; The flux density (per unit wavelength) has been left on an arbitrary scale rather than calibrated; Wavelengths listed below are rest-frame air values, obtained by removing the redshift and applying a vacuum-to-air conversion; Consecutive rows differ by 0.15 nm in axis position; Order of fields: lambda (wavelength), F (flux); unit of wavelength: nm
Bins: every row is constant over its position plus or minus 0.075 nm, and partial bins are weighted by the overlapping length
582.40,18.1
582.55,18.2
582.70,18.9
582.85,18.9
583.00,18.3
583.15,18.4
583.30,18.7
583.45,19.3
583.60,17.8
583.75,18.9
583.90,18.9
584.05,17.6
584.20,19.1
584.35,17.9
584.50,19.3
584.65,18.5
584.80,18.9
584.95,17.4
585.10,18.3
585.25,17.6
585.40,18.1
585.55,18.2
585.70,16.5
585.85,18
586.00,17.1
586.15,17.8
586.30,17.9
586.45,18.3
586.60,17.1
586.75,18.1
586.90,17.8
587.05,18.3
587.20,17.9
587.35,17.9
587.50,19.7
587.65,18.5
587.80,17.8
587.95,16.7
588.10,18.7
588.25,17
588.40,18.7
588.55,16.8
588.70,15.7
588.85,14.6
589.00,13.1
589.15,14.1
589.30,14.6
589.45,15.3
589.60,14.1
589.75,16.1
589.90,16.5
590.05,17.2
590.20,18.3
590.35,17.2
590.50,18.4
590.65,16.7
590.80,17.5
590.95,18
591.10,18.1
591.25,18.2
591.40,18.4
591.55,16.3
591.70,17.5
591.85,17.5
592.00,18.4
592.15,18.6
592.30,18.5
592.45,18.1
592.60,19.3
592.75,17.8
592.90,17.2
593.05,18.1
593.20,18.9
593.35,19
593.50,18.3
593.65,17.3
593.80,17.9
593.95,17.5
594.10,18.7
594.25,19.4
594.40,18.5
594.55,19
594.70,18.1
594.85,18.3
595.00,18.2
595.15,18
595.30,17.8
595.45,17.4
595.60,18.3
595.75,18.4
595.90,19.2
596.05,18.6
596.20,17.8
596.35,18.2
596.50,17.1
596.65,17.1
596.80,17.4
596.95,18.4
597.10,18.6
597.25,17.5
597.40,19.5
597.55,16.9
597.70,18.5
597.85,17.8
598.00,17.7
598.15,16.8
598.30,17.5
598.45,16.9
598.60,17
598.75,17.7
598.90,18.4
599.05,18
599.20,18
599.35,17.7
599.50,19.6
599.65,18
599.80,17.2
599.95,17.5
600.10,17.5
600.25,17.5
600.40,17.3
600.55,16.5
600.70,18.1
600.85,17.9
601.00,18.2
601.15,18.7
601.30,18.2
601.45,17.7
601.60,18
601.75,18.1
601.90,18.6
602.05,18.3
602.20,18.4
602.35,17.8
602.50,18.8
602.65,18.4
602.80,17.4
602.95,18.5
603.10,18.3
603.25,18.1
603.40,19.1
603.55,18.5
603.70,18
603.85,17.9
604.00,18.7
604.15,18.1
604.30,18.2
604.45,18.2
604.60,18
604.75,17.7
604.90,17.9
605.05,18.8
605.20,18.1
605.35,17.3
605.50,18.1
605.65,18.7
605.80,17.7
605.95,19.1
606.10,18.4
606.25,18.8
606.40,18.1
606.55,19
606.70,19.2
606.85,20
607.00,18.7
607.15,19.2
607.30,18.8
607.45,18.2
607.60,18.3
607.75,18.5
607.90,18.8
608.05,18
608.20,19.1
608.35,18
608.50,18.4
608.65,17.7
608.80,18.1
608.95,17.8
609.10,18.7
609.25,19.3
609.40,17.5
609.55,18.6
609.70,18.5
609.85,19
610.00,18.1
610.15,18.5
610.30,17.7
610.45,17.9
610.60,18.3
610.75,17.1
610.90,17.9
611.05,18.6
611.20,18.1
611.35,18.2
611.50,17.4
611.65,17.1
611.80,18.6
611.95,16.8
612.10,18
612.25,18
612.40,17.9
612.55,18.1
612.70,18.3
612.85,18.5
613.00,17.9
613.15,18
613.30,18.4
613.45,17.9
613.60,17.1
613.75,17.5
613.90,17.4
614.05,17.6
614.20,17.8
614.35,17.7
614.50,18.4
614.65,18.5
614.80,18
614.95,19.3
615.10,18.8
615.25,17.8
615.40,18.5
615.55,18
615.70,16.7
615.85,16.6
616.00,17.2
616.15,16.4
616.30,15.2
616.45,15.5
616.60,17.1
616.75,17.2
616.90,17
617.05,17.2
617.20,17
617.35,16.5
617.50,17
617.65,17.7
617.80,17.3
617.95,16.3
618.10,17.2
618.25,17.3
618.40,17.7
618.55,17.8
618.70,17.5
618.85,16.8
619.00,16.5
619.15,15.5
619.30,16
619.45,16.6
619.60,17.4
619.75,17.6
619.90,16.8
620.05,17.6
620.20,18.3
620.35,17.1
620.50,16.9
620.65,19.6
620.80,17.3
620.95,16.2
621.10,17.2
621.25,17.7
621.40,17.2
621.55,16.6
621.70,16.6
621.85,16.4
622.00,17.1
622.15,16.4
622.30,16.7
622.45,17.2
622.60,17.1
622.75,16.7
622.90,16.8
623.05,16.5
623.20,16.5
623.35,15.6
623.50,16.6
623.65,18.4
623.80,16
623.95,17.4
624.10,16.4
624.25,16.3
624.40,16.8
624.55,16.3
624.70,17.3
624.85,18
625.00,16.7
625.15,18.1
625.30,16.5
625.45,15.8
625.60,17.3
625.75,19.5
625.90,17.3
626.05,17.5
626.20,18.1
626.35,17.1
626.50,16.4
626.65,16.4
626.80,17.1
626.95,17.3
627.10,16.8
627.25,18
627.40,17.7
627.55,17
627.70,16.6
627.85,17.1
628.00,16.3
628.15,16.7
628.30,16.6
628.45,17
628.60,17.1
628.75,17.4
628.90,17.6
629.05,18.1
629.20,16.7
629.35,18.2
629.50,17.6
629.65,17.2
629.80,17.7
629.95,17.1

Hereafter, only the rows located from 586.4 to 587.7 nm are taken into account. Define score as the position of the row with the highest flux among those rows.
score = 587.50 nm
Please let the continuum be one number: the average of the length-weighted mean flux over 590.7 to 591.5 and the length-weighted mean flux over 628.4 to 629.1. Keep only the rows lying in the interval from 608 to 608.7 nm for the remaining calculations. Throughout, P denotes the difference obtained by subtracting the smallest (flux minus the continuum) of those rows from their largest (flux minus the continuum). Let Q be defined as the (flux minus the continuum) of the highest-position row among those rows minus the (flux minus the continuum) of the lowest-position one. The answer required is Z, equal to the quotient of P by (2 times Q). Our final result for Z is -2.3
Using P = 1.4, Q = -0.30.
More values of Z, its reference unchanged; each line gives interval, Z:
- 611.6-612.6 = 0.9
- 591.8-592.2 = 0.5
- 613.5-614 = 0.7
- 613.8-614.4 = 0.7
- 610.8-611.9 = 1.1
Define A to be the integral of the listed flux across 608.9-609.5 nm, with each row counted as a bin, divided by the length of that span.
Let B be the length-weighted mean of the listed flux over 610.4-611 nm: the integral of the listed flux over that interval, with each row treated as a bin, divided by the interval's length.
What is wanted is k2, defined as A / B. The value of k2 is 1.03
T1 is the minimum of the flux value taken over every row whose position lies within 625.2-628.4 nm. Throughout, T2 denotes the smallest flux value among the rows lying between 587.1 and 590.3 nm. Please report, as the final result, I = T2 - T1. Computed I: -2.7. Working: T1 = 15.8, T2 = 13.1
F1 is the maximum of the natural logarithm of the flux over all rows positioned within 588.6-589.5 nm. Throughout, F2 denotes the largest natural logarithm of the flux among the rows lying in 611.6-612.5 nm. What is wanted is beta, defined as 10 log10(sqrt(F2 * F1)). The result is 4.53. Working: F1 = 2.75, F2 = 2.92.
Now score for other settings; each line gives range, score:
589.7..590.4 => 590.20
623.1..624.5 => 623.65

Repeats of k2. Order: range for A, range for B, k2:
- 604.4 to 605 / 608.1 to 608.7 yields 0.98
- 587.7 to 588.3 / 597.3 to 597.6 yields 0.97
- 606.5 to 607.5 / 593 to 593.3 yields 1.02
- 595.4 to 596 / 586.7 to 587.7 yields 1.00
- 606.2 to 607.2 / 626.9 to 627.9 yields 1.10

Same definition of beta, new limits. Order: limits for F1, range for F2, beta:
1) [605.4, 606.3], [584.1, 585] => 4.71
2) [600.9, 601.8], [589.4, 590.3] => 4.65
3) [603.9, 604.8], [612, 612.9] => 4.66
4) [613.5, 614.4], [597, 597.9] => 4.66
